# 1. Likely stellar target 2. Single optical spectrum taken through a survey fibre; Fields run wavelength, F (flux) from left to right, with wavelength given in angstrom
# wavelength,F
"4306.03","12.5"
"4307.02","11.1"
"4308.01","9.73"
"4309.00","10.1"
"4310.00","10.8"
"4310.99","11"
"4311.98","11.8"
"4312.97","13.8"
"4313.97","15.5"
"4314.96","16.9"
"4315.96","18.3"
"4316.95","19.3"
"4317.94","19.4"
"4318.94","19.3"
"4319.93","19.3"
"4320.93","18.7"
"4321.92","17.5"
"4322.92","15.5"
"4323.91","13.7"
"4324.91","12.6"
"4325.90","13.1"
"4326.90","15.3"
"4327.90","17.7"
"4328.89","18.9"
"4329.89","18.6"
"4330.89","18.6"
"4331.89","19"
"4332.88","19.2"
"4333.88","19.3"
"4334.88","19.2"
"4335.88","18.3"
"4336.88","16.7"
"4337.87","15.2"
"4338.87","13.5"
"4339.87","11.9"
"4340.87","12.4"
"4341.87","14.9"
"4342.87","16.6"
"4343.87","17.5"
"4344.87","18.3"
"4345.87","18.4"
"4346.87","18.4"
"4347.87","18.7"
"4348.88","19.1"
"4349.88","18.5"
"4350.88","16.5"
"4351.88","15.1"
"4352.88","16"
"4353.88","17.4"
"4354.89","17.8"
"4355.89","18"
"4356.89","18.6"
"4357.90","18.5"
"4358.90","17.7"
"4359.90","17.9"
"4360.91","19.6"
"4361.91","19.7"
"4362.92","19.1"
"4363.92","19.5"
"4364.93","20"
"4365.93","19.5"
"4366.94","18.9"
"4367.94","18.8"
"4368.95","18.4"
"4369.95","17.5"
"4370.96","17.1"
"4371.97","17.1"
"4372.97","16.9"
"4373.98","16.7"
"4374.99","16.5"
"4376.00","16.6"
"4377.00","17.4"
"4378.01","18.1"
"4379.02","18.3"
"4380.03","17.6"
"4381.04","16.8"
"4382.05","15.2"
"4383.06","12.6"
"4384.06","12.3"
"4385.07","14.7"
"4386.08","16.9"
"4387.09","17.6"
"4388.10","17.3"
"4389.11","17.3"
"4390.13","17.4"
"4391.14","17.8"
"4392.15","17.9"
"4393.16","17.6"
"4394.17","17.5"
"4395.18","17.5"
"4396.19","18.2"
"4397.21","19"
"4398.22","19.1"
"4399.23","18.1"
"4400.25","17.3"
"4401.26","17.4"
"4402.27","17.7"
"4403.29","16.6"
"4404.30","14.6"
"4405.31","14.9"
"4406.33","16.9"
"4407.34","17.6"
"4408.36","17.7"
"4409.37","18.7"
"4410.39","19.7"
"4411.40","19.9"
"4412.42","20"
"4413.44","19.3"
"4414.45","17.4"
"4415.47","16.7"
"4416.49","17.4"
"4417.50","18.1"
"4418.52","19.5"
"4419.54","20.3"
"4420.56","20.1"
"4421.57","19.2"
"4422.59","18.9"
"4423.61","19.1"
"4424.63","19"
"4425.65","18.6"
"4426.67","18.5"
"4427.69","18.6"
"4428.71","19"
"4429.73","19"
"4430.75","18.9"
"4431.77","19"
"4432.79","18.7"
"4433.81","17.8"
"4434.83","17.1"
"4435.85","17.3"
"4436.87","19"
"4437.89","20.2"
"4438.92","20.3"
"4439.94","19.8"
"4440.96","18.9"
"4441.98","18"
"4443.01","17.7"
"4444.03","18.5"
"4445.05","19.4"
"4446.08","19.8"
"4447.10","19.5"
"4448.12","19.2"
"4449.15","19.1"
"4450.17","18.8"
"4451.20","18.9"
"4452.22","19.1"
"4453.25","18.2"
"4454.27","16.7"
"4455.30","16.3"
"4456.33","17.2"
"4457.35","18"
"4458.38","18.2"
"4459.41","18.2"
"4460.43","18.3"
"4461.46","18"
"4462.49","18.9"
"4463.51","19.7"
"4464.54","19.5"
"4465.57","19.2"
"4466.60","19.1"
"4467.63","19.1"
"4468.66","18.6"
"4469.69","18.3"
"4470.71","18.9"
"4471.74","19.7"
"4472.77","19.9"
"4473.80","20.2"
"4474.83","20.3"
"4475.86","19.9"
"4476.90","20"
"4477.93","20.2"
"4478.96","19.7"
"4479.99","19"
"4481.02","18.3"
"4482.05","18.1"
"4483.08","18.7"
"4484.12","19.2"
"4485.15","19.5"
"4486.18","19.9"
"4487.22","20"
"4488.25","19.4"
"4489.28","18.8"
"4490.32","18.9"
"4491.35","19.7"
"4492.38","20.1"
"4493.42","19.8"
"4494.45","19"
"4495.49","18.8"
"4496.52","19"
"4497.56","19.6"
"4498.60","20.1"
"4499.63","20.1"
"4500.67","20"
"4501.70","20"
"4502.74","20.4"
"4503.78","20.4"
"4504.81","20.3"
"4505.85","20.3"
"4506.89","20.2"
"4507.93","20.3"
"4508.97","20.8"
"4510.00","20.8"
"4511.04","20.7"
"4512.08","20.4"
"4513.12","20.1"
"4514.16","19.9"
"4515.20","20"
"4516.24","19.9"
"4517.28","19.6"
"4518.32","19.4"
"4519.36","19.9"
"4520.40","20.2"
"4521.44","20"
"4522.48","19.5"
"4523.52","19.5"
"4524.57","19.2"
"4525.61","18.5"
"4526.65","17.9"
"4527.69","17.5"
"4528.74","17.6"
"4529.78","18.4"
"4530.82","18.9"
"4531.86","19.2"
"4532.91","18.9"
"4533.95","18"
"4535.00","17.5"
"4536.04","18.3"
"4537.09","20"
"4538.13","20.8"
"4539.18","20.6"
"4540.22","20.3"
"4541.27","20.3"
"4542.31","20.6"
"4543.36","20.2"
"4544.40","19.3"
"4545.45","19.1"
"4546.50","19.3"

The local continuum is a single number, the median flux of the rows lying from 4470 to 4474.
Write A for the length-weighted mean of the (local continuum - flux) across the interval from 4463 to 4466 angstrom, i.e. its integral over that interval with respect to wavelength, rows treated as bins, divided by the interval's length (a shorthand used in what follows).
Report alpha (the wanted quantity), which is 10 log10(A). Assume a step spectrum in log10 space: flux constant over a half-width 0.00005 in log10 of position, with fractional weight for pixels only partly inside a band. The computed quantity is -5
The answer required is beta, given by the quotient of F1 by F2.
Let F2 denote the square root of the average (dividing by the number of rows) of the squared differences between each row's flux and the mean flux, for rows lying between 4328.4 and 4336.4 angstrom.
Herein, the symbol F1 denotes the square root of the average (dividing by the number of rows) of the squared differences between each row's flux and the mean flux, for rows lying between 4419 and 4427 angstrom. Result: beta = 1.8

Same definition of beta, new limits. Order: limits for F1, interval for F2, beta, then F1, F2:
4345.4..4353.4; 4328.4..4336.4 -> 4.2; 1.4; 0.3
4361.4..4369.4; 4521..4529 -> 0.5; 0.5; 0.9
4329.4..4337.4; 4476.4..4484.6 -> 1.1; 0.8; 0.7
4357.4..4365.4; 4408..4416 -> 0.7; 0.8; 1.2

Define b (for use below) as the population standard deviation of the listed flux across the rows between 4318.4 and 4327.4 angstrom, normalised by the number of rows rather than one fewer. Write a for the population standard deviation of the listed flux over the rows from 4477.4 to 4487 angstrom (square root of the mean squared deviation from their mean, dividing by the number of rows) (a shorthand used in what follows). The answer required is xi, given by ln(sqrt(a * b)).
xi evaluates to 0.3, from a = 0.7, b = 2.5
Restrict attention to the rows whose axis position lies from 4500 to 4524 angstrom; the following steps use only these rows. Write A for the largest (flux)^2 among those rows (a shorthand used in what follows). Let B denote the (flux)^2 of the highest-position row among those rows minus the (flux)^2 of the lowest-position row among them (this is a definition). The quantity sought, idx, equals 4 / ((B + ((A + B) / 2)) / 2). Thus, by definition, 0.04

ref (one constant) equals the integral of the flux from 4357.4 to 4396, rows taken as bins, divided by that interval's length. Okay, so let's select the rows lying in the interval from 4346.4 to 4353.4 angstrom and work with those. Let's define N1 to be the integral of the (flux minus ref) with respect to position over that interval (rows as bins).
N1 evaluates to 0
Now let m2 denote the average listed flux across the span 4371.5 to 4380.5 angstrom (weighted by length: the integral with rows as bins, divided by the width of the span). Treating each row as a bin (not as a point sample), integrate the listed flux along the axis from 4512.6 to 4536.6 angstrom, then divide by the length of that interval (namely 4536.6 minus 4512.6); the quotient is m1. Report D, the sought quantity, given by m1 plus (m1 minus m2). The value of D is 21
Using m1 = 19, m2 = 17.2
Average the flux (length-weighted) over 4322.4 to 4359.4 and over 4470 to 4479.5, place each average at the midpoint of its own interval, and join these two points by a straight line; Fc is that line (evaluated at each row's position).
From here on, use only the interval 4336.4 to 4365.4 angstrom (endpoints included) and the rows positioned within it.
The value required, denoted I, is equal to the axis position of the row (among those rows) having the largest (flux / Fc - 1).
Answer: 4364.93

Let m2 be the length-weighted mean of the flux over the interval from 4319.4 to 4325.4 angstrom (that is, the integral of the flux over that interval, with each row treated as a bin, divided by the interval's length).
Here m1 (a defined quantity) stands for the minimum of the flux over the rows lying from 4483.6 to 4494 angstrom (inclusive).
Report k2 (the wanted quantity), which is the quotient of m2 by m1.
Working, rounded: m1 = 18.8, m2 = 16.2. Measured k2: 0.86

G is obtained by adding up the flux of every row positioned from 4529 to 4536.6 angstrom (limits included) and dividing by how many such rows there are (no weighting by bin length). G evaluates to 18.5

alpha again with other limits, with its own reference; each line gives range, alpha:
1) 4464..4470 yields -1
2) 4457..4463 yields 2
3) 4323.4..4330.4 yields 6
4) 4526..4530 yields 3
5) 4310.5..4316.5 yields 7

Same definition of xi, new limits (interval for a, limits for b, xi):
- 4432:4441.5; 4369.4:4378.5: -0.3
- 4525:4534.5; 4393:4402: -0.5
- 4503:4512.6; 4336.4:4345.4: -0.4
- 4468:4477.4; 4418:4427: -0.5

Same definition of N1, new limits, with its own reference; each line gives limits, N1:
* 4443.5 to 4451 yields 13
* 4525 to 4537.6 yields 12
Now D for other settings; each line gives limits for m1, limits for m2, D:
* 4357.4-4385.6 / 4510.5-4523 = 15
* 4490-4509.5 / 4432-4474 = 21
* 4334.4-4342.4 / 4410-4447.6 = 12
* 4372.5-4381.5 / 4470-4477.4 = 15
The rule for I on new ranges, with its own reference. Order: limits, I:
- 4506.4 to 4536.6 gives 4508.97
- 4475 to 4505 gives 4477.93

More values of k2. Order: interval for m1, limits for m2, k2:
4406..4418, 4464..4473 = 1.14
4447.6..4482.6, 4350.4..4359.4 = 1.06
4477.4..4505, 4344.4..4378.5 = 0.99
